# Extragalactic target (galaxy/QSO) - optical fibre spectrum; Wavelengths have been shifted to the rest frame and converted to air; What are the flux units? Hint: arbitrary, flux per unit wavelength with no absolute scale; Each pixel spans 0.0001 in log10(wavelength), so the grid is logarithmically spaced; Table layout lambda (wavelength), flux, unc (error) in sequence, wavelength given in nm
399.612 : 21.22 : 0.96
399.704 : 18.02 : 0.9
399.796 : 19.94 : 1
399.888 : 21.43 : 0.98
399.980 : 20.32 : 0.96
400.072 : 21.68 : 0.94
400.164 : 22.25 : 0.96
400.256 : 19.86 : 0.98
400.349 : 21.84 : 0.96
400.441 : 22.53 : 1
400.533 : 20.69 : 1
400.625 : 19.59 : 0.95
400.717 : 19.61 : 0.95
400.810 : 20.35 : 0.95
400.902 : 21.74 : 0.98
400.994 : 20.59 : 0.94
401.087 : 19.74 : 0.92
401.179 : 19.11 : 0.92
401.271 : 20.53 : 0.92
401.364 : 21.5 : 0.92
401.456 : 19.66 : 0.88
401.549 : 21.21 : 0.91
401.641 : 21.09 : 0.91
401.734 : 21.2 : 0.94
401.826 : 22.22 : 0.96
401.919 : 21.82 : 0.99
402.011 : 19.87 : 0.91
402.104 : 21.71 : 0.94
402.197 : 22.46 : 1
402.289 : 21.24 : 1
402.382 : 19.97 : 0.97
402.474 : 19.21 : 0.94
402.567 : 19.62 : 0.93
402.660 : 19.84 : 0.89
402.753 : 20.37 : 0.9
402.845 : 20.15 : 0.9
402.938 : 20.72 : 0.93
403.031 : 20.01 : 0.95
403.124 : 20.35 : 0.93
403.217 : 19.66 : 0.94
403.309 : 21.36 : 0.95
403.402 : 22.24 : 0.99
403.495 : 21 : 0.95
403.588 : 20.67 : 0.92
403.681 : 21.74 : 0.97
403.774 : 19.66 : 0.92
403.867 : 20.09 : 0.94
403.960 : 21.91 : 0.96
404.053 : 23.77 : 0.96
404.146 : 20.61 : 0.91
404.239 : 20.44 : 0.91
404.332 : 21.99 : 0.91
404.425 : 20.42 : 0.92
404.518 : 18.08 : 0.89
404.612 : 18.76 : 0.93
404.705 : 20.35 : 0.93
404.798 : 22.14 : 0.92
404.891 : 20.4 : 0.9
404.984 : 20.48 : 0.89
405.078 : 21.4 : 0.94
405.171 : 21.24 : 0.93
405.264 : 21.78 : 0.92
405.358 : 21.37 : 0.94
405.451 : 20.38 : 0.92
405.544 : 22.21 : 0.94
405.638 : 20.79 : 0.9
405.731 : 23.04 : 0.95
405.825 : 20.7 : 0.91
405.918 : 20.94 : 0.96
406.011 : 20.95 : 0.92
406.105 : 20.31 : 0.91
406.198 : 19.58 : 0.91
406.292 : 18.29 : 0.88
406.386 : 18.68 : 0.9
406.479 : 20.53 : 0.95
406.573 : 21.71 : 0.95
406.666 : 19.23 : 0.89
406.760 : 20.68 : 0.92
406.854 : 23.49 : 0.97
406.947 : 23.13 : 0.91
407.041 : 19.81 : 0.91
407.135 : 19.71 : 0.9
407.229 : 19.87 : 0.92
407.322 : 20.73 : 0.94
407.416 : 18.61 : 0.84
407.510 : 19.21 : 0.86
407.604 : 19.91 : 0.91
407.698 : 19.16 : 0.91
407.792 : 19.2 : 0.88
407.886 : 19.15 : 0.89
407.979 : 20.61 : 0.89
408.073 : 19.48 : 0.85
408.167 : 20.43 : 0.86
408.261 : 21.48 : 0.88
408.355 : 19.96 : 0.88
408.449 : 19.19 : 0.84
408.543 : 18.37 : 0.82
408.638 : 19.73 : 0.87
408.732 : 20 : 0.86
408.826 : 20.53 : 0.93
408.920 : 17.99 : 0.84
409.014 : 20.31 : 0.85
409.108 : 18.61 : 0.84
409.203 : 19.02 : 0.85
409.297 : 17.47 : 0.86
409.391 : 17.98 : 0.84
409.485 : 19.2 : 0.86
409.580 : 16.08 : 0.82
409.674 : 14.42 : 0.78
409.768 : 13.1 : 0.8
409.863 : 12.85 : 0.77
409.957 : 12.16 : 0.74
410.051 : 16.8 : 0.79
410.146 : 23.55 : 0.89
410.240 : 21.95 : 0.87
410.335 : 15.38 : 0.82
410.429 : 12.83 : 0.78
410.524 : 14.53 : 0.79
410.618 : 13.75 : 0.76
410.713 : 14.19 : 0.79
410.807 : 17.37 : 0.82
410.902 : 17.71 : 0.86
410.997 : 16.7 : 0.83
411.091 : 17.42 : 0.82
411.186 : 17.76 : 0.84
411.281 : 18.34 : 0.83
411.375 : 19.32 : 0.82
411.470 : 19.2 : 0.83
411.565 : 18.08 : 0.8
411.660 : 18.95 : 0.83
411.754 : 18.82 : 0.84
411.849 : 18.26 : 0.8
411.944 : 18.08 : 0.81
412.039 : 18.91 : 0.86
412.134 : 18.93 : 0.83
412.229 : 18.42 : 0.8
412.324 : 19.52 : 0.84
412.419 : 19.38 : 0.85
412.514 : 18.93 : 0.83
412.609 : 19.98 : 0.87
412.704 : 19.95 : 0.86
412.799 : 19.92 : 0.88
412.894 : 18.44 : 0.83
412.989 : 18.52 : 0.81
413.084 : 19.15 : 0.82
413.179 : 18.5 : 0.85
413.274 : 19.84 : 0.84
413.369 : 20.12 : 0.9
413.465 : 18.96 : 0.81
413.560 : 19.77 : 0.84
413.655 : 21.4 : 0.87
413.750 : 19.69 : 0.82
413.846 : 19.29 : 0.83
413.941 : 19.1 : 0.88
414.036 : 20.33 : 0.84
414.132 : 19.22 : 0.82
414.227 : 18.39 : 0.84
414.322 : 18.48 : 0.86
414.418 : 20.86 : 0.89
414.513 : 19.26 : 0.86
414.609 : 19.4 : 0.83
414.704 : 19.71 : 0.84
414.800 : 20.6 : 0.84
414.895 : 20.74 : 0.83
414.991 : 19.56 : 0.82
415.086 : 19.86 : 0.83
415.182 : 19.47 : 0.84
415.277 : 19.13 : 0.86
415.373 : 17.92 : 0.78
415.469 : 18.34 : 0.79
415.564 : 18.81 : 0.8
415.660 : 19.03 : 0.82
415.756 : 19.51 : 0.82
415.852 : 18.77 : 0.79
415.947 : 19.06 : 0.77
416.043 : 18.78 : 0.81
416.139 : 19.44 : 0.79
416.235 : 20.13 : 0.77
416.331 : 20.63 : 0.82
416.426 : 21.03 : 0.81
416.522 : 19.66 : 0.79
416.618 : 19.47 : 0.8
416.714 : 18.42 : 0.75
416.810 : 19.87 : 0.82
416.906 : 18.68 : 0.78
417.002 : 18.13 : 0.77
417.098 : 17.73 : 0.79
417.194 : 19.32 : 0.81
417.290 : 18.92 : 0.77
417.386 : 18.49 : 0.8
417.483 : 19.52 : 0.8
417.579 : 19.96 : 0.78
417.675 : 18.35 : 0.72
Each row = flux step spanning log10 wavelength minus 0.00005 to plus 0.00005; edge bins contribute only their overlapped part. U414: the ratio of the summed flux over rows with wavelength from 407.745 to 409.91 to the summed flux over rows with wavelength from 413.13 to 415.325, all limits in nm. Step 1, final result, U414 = 0.94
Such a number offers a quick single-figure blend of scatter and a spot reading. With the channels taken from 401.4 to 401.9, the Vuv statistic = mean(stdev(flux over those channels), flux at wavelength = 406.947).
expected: 12.0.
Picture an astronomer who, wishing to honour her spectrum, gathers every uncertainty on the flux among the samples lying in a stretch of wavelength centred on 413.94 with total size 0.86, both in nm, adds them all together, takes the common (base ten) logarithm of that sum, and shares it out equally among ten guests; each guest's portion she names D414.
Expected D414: 0.088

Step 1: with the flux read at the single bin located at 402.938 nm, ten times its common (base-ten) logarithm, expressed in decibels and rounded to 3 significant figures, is 13.2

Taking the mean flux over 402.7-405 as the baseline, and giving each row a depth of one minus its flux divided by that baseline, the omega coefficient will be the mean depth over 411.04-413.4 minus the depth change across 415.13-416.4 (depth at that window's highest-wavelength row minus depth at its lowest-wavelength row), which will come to 0.14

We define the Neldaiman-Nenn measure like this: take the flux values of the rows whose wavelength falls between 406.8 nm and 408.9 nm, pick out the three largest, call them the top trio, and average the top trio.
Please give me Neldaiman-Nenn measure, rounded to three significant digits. 22.7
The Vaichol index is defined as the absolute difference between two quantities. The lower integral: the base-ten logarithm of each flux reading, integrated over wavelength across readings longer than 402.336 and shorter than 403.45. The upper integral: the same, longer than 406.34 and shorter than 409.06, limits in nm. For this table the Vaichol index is 2.1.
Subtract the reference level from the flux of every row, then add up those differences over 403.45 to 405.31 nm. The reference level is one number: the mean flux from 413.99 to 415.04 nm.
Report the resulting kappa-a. 23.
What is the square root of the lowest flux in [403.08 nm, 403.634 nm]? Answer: 4.43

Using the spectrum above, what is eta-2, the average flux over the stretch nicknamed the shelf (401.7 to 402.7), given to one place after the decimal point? 20.8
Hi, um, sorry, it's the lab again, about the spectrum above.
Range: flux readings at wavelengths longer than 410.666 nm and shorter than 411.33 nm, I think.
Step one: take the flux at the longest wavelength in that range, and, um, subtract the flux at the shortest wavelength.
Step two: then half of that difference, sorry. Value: 2.1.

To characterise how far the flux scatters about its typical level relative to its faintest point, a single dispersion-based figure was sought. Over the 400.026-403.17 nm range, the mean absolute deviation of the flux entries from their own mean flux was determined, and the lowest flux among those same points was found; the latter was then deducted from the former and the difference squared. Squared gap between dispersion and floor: 333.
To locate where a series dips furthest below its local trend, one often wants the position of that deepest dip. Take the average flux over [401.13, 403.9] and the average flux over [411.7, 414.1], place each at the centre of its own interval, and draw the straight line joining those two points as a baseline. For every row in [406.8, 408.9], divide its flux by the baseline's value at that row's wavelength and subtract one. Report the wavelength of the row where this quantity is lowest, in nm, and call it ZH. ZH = 408.543 nm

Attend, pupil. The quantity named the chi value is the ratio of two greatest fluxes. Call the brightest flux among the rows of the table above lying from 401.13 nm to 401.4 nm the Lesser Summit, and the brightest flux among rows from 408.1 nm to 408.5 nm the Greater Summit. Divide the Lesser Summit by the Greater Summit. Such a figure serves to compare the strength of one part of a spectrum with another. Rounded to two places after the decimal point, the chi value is 1.00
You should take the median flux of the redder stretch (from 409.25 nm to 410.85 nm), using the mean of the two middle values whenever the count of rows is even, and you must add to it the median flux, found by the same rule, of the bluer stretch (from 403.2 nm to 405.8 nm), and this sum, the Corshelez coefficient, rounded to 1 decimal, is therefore 36.3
